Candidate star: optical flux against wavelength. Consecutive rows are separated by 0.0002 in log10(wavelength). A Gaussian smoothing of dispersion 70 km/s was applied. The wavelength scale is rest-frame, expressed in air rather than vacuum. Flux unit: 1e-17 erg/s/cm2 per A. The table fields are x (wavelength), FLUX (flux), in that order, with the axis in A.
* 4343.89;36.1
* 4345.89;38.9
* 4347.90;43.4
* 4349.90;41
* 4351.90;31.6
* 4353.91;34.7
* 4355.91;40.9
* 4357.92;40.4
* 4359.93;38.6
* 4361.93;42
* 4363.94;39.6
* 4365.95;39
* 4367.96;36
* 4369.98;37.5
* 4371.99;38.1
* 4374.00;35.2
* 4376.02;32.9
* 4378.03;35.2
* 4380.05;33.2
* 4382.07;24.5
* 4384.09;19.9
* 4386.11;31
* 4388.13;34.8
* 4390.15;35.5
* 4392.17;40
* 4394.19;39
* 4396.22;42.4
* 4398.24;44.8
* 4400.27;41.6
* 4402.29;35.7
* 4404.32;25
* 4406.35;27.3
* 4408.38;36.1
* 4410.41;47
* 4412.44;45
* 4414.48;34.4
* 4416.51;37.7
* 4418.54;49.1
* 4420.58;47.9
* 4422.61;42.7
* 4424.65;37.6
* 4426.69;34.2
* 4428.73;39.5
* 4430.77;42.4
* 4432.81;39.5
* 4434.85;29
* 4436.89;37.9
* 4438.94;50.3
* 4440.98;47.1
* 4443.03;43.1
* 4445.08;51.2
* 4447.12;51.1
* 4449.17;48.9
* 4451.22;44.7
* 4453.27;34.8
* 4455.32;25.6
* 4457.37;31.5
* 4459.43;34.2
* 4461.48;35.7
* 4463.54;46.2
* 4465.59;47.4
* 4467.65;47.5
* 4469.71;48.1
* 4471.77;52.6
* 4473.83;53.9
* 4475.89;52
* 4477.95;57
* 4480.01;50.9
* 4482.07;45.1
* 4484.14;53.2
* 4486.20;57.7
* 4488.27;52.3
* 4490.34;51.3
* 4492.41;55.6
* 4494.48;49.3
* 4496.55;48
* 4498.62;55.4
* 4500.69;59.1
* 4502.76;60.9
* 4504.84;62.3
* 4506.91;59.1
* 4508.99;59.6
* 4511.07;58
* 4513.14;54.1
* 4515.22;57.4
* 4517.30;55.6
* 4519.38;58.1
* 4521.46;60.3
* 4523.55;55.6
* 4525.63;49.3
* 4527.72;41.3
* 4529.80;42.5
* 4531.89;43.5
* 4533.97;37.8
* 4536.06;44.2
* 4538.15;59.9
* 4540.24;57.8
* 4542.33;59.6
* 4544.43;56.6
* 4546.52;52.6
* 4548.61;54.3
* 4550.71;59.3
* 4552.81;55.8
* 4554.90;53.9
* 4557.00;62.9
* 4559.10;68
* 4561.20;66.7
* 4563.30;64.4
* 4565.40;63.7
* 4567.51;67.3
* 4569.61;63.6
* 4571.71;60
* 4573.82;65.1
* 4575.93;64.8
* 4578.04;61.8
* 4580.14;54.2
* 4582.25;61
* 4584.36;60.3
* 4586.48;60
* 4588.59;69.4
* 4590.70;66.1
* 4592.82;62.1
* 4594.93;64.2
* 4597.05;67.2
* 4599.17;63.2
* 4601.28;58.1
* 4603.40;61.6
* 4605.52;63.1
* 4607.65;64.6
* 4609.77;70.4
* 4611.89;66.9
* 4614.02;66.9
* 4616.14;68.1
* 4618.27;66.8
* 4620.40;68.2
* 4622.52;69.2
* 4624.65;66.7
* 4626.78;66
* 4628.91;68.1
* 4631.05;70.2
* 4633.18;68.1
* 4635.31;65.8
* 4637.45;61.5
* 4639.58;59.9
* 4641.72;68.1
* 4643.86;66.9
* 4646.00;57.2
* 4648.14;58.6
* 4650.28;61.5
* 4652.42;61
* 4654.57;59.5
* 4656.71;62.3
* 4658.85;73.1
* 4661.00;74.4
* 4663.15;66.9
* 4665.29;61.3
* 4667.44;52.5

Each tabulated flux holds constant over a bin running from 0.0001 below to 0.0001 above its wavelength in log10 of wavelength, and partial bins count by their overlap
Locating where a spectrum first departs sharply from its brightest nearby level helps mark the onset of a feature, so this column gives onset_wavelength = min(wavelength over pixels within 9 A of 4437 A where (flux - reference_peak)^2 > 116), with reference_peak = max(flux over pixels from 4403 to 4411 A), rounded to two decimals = 4434.85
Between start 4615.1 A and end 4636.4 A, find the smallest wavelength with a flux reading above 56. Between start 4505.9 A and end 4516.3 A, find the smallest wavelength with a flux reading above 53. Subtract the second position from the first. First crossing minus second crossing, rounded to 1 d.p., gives 109.2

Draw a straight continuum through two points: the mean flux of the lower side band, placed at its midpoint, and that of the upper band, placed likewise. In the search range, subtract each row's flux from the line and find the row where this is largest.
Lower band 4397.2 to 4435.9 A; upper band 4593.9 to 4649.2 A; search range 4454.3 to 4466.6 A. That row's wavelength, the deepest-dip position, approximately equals 4455.32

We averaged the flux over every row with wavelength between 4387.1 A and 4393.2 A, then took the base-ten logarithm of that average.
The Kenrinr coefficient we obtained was 1.57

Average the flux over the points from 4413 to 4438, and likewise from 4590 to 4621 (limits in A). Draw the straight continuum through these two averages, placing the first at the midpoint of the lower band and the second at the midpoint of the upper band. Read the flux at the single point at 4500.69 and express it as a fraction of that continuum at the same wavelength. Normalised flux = 1.18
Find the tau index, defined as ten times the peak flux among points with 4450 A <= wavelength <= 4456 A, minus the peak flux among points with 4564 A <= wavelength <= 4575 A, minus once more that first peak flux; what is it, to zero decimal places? 335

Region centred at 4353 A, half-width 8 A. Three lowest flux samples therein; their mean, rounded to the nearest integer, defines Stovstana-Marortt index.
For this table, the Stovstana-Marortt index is 35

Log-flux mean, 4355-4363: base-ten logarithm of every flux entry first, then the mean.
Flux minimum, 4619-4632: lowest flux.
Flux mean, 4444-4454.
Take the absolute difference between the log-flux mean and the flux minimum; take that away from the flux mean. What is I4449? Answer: -18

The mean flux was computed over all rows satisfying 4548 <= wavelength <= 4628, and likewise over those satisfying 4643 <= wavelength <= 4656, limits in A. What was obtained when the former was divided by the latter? 1.05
